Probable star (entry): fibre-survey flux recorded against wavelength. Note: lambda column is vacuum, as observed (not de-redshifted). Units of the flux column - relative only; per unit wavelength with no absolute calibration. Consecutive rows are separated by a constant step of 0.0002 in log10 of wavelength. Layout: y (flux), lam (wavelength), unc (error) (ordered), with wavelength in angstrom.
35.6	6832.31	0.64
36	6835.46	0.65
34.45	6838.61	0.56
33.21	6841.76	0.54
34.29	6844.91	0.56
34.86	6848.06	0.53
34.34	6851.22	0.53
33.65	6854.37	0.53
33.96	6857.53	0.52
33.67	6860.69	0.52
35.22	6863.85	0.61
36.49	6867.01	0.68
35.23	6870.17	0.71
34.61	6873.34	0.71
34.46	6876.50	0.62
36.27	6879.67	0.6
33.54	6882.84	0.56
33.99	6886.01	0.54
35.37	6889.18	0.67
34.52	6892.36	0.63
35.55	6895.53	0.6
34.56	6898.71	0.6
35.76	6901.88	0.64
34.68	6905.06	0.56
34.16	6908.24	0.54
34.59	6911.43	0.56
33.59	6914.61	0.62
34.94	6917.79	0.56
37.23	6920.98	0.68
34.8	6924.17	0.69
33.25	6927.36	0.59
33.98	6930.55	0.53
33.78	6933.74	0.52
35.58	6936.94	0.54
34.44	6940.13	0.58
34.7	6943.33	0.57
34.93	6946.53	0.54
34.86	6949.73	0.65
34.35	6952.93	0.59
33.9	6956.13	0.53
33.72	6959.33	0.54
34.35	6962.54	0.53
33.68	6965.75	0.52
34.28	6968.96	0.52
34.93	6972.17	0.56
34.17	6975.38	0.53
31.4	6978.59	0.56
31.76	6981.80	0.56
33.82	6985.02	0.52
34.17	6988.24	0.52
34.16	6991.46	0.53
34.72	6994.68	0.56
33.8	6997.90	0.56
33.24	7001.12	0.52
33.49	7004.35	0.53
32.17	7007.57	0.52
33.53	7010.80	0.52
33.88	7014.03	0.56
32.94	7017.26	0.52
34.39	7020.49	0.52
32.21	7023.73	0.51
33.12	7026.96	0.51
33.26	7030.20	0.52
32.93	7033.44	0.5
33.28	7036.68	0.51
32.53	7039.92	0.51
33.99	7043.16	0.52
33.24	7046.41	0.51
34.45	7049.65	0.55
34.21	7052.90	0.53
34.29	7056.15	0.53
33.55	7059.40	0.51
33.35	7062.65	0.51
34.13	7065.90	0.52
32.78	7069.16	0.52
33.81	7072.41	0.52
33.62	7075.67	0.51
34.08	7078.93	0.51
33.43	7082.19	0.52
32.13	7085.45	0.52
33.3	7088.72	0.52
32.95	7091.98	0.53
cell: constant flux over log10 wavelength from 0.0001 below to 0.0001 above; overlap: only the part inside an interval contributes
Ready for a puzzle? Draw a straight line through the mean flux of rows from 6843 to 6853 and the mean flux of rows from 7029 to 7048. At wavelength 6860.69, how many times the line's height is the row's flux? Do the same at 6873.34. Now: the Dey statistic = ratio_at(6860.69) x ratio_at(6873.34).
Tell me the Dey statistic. 0.99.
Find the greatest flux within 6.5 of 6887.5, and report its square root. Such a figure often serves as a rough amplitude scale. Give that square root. 5.95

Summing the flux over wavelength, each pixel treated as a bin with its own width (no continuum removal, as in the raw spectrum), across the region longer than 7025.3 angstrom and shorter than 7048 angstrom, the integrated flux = 753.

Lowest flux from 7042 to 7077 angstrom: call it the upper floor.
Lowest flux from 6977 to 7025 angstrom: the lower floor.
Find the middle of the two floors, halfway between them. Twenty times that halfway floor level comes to 642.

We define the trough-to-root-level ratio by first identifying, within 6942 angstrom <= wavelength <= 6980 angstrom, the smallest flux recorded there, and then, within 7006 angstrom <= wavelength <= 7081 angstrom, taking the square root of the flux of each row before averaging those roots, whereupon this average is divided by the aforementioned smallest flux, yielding 0.184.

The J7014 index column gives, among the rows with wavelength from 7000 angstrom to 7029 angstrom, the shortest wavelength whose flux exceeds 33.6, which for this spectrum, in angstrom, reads 7014.03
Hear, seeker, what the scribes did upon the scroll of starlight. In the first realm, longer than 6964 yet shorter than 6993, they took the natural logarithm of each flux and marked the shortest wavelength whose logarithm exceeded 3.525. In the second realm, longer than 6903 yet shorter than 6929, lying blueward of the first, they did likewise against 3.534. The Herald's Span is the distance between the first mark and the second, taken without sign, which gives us 63.9 angstrom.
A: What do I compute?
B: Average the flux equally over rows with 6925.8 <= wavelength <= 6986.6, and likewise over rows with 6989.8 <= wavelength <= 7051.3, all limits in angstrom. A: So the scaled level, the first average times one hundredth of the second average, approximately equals 11.4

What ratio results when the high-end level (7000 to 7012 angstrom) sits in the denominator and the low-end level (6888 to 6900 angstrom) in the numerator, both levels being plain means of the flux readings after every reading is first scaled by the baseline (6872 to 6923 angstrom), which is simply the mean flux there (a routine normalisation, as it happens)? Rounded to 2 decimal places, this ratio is 1.06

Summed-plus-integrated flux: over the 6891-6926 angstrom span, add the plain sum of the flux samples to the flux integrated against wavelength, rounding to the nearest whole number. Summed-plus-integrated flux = 1607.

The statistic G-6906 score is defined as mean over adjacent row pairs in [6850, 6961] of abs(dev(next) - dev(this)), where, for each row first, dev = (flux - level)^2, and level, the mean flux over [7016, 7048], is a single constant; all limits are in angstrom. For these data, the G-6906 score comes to 3.4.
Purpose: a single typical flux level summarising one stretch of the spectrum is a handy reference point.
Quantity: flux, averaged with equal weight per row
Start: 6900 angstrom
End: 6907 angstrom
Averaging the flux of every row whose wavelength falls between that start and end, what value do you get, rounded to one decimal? 35.2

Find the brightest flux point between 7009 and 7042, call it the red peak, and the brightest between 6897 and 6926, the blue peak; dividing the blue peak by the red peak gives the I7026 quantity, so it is 1.08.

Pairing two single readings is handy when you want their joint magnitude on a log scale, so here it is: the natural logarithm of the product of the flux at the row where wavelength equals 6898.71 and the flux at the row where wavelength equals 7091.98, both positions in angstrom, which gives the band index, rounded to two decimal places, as 7.04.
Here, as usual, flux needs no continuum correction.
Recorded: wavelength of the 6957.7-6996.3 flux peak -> 6972.17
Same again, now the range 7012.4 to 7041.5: 7020.49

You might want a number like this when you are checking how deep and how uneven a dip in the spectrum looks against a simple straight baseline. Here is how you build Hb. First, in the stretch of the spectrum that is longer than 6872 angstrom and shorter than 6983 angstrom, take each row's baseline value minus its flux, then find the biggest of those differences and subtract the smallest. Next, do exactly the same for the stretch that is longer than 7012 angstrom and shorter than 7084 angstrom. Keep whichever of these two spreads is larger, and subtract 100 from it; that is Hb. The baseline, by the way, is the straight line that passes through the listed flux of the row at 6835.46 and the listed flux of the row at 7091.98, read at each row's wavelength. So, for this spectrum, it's -94.9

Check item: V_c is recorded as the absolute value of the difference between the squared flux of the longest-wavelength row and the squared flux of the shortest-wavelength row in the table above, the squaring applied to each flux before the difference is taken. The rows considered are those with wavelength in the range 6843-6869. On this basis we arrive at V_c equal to 156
